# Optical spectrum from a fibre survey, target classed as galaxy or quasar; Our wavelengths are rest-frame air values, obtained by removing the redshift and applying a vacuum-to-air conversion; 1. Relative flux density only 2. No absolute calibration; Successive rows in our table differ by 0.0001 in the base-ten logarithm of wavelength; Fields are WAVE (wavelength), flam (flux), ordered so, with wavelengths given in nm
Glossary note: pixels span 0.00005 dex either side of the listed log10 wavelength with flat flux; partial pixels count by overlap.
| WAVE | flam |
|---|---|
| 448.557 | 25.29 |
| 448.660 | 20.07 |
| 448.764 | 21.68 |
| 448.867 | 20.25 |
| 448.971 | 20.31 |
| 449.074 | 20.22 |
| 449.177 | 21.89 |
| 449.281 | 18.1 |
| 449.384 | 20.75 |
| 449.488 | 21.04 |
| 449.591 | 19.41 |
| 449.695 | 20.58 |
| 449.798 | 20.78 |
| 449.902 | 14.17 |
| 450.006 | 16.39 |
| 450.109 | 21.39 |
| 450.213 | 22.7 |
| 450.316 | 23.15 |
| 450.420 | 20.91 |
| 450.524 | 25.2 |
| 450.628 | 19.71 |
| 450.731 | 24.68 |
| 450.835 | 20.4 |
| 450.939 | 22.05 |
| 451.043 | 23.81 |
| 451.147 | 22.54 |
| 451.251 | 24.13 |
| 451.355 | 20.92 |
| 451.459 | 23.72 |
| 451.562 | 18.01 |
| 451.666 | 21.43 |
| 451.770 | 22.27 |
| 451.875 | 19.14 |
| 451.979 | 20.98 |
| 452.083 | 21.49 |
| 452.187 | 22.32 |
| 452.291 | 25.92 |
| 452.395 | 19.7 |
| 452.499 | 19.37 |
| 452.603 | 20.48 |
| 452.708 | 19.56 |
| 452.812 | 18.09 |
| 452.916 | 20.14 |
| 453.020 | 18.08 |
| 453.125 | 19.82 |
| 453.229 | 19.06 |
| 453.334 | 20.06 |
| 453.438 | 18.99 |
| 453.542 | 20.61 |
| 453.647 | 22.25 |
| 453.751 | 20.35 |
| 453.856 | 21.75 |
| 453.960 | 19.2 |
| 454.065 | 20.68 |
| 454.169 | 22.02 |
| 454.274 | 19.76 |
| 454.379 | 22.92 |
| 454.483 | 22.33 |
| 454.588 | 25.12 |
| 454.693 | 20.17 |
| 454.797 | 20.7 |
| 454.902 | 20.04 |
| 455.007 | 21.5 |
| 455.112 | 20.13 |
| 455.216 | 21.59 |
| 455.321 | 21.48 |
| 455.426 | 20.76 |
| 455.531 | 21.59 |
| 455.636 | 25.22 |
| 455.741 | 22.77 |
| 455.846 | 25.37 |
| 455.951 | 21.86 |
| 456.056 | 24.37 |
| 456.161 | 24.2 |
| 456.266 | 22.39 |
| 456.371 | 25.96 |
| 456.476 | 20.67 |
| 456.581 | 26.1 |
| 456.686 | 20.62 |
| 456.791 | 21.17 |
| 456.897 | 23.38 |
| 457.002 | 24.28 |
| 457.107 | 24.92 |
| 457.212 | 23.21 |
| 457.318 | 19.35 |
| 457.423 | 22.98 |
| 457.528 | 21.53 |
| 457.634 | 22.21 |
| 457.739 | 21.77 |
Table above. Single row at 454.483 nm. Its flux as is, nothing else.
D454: 22.33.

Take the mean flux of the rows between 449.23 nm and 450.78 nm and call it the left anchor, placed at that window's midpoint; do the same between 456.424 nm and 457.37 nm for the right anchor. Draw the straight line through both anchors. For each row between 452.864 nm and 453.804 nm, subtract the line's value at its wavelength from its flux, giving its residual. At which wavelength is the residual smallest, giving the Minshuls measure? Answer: 453.020 nm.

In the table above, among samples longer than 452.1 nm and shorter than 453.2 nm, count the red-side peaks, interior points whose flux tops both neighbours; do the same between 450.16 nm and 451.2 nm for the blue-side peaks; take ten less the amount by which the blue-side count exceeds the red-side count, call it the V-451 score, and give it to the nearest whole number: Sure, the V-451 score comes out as 9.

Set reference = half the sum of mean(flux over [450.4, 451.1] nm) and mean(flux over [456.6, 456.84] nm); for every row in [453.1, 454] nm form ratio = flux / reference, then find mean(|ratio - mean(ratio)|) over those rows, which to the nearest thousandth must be 0.041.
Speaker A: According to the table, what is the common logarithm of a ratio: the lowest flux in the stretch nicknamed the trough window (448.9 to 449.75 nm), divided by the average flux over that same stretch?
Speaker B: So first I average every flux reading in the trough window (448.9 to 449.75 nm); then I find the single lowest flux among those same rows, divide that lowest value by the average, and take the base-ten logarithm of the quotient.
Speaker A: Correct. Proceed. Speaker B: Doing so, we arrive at -0.050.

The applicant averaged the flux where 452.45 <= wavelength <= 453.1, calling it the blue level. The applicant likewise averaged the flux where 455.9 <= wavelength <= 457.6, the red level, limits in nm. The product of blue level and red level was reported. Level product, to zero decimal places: 442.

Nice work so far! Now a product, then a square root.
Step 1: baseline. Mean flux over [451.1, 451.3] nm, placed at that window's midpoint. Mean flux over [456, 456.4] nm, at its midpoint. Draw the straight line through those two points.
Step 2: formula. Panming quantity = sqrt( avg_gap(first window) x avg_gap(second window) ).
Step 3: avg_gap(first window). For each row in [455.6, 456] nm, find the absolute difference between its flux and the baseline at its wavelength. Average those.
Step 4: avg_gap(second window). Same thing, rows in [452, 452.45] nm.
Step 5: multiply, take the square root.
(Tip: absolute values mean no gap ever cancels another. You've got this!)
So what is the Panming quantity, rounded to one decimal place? 1.9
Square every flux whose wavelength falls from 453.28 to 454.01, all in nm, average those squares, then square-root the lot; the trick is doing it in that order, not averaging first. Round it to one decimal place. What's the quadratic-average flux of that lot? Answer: 20.5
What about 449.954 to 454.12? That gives 21.1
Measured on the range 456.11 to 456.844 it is 23.1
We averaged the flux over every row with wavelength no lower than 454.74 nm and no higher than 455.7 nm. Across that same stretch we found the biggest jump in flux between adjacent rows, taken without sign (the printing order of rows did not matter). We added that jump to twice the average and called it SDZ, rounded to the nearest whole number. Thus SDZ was 47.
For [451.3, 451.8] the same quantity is 48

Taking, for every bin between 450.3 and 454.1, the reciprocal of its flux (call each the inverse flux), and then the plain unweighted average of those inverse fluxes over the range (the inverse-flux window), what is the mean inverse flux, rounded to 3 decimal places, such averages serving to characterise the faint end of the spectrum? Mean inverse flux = 0.048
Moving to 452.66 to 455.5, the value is 0.049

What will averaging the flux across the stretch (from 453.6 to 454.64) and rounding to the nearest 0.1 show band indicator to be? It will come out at 21.6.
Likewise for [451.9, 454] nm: 20.4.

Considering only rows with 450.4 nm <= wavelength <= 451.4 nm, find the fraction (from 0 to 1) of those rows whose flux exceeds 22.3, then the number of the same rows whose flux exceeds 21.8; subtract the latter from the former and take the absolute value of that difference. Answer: 5.5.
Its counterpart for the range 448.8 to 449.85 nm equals 1.0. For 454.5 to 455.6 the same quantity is 0.9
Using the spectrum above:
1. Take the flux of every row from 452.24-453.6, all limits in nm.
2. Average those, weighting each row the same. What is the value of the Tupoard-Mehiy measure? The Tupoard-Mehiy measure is 20.0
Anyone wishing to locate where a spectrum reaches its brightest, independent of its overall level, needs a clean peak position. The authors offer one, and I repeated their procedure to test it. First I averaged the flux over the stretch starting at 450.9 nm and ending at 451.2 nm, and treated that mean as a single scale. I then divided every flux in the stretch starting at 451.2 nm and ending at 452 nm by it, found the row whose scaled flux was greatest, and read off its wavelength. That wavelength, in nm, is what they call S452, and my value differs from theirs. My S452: 451.251 nm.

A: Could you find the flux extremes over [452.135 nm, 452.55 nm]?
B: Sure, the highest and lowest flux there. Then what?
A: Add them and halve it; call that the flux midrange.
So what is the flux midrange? 22.6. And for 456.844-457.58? 22.1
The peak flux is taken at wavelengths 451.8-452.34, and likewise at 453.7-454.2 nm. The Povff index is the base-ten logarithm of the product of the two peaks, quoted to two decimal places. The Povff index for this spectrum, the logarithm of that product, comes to 2.76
